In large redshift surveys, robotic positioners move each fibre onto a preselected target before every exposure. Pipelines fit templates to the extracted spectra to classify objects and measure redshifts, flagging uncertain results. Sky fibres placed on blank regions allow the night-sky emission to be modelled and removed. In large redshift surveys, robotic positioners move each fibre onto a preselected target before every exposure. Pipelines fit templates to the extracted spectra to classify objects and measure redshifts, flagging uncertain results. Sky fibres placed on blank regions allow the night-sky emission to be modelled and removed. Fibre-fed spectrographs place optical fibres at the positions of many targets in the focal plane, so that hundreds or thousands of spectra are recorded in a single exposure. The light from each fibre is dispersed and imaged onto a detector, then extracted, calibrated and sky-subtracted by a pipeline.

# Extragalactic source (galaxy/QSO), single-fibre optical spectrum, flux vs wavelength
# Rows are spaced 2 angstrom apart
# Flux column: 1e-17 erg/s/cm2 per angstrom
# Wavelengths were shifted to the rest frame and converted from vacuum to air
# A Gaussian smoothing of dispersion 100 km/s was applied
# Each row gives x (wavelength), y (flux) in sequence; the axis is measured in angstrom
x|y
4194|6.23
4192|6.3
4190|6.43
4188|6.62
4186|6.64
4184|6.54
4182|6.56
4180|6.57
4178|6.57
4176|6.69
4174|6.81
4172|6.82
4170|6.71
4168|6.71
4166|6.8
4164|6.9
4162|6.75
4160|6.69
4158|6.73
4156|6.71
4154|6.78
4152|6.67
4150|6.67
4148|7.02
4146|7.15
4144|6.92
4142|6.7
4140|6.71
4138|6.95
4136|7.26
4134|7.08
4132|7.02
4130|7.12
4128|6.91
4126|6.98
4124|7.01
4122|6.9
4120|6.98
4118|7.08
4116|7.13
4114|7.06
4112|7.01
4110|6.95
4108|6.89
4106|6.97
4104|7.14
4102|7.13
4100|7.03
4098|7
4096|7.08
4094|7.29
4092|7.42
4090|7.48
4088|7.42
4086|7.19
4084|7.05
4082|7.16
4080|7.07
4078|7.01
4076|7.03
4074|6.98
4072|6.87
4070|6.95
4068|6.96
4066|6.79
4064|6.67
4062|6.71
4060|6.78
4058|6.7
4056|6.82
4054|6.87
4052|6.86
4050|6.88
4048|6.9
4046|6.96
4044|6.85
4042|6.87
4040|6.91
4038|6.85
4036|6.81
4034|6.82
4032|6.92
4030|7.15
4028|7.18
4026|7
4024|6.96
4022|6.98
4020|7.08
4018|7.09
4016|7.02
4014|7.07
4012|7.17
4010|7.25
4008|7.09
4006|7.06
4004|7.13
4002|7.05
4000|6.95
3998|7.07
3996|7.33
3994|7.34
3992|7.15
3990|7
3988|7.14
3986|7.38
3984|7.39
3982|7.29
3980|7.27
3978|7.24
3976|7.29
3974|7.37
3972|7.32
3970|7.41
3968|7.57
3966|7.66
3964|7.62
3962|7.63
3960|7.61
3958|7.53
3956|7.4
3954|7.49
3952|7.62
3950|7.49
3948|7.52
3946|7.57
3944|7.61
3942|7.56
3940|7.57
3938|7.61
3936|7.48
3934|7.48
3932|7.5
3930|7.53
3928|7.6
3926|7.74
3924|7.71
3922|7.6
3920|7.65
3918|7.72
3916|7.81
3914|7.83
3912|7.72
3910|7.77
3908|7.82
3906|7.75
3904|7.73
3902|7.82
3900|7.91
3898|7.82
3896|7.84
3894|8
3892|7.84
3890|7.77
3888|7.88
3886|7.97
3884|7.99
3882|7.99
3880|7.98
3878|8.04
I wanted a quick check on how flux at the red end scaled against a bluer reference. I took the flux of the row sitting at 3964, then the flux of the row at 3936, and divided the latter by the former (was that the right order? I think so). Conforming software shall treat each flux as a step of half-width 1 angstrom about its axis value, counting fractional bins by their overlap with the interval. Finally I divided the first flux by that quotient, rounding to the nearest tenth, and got 7.8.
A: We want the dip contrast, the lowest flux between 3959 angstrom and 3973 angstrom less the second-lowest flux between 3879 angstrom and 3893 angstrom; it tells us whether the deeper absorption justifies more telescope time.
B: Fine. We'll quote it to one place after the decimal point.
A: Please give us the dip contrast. -0.5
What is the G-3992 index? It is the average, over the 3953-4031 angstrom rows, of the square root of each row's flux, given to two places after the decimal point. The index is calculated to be 2.69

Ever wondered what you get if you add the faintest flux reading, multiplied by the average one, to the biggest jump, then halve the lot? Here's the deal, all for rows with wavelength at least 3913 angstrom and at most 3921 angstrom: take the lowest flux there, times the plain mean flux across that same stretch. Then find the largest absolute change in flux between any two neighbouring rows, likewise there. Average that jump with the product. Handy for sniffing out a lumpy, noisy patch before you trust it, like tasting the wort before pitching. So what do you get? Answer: 29.7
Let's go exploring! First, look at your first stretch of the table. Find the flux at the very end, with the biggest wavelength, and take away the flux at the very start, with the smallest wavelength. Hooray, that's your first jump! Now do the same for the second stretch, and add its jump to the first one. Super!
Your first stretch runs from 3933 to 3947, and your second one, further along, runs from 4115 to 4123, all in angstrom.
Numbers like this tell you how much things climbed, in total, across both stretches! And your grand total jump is -0.14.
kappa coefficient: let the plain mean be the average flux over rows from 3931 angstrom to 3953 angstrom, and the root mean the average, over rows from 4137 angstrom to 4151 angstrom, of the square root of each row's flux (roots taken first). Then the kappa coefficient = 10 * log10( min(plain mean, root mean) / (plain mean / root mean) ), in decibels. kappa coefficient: -0.41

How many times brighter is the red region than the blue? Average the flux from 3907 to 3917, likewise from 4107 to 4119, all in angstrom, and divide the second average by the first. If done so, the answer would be 0.90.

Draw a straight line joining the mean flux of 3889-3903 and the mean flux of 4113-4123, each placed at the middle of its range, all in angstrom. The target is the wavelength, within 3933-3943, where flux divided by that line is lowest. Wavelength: 3934 angstrom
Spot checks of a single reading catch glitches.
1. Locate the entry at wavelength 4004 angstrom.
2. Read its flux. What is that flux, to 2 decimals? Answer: 7.13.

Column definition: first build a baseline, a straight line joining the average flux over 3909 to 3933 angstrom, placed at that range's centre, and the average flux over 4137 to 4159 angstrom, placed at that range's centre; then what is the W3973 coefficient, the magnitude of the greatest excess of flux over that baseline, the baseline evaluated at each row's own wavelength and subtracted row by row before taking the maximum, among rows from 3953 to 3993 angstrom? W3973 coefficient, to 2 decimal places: 0.15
